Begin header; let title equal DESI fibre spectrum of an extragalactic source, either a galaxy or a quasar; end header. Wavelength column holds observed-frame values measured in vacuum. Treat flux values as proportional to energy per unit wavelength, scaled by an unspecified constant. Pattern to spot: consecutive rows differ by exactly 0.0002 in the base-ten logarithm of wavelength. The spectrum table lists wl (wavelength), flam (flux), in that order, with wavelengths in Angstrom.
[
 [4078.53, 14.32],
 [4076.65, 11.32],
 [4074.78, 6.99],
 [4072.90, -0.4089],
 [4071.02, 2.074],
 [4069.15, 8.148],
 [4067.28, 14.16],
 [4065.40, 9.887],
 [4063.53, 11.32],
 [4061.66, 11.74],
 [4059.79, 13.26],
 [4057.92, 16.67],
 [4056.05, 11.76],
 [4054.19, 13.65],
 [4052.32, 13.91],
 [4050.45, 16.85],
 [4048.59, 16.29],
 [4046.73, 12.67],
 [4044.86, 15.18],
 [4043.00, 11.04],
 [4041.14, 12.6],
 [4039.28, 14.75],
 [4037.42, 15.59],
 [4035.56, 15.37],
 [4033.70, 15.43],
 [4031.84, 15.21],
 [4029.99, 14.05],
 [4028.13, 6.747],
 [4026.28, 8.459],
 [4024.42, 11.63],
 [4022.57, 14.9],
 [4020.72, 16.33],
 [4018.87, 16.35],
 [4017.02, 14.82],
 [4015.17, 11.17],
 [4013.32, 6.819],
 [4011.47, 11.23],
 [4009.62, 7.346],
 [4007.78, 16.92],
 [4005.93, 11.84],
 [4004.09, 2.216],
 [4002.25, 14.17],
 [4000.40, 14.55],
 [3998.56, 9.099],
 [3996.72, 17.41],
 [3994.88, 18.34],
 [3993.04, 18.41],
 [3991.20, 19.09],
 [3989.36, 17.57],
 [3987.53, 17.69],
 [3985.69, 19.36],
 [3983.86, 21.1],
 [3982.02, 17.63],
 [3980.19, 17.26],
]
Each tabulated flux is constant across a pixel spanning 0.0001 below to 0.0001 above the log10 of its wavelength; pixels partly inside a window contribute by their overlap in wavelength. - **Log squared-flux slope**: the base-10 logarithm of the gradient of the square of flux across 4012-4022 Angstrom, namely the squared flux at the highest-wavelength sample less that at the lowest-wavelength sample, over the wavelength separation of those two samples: 1.47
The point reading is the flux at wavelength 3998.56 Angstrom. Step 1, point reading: 9.099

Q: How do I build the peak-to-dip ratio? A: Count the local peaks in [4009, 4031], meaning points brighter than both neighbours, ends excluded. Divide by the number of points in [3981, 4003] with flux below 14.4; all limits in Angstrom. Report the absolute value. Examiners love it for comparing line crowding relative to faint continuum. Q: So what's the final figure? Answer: 1.00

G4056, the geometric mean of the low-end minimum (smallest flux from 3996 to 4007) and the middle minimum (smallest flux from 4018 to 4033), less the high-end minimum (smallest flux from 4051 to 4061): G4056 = -7.9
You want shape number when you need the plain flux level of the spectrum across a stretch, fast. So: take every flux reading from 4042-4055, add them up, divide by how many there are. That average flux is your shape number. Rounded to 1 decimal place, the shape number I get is 14.2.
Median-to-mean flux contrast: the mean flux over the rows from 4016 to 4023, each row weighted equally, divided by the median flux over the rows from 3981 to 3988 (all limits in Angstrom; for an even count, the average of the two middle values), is 0.84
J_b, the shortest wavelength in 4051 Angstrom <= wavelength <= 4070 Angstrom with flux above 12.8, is 4052.32 Angstrom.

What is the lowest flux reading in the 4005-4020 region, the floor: 6.819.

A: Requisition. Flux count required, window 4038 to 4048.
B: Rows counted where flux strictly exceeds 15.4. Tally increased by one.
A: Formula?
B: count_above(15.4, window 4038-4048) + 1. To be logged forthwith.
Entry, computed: 1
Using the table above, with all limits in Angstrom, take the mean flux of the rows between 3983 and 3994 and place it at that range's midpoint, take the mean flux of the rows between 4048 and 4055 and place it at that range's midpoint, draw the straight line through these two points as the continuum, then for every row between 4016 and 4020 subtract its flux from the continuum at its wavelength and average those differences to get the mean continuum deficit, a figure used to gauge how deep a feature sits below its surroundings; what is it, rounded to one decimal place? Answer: 1.6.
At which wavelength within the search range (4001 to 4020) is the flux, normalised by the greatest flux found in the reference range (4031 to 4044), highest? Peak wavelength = 4007.78 Angstrom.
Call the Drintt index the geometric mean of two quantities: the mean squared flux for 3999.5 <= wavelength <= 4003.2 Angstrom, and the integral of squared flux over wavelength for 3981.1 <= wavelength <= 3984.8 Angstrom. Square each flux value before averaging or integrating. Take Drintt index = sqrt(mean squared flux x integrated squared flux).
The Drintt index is 535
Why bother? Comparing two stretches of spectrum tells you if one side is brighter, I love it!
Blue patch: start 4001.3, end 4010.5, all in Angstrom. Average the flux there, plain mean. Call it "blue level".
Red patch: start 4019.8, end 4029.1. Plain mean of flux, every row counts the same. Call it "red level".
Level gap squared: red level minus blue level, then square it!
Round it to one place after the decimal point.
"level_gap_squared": 1.2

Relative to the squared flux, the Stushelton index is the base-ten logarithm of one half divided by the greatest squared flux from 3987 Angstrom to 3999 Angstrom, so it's -2.86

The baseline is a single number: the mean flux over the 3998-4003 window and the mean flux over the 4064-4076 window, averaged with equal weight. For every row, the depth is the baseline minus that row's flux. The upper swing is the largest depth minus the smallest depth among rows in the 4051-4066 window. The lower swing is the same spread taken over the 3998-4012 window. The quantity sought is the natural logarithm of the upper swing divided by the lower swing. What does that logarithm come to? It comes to -0.8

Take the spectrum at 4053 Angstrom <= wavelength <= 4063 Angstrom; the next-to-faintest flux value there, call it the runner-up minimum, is 11.76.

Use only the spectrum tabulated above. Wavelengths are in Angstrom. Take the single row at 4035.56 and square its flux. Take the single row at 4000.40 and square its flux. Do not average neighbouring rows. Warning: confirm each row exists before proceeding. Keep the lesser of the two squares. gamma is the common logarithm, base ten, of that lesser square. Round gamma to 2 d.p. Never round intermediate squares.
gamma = 2.33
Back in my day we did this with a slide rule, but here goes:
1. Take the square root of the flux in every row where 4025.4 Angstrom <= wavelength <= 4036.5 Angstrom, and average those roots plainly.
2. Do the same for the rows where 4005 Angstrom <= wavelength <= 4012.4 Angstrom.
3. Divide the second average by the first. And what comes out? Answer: 1.0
